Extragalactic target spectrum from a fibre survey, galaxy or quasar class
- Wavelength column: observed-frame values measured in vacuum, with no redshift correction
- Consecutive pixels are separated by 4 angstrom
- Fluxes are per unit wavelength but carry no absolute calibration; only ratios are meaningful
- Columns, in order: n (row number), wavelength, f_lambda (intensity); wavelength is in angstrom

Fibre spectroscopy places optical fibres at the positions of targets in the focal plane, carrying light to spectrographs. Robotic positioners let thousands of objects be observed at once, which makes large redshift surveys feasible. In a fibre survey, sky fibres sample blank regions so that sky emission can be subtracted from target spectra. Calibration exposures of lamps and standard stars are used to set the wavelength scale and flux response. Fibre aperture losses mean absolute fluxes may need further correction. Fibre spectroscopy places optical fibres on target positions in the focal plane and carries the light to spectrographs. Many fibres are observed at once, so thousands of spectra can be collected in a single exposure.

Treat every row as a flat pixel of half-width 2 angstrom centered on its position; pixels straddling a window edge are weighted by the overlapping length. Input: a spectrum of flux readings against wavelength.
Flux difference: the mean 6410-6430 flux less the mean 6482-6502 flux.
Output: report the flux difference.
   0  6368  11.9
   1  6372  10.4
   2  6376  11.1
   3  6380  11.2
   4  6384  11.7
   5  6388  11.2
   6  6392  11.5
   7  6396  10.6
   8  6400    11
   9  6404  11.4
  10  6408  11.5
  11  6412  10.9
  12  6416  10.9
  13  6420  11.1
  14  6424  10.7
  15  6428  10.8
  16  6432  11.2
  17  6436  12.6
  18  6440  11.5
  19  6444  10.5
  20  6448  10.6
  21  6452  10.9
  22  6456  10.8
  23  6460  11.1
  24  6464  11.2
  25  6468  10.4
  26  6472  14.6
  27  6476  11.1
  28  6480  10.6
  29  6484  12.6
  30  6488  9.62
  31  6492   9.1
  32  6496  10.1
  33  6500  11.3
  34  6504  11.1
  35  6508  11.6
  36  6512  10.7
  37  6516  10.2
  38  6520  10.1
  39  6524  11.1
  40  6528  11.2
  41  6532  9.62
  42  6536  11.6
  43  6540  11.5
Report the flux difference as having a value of 0.34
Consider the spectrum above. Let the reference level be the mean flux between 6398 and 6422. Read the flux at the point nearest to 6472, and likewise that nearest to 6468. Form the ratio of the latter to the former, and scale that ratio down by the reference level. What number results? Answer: 0.064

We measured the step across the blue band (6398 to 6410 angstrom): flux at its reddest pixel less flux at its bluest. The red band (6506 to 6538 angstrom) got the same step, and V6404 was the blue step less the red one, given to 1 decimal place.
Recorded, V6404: 0.5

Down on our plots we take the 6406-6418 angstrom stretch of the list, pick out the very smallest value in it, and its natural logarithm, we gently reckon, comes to 2.39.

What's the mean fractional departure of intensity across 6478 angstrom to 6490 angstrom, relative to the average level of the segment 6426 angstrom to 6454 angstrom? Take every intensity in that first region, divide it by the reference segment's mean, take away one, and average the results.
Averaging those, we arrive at -0.019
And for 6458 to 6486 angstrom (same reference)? 0.045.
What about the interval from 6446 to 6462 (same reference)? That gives -0.028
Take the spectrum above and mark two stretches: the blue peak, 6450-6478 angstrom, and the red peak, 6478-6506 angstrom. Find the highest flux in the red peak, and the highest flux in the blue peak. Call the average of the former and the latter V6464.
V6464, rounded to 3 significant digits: 13.6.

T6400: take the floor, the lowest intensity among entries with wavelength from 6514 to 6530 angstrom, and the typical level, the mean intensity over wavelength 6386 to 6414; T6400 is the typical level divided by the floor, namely 1.10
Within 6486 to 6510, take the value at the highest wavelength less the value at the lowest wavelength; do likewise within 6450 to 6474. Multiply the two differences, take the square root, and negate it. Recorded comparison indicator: -2.7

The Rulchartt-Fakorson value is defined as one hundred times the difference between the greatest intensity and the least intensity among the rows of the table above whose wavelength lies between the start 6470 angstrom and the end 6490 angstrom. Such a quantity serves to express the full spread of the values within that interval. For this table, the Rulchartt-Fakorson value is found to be 498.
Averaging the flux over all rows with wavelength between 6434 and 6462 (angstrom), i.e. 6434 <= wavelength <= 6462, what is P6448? 11.1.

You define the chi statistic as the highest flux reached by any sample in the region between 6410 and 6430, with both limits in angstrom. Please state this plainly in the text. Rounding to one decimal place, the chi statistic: 11.1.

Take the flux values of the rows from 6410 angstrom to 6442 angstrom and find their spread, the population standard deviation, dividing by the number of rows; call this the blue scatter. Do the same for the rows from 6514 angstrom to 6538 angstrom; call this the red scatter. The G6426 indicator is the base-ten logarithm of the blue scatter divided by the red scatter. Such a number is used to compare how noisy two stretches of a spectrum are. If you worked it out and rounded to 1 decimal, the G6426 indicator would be -0.1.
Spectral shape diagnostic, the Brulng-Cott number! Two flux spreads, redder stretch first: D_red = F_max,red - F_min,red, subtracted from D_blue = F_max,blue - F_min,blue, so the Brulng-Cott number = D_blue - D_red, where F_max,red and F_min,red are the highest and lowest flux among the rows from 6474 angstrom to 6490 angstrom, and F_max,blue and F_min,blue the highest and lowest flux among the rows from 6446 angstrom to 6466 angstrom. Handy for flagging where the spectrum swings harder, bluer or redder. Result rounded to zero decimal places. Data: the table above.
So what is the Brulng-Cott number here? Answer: -2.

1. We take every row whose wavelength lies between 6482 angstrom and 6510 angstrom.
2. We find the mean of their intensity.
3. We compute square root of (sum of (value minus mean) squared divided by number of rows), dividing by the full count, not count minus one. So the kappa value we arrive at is 1.13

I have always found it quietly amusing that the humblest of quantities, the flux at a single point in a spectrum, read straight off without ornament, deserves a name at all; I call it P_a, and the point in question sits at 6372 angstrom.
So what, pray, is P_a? 10.4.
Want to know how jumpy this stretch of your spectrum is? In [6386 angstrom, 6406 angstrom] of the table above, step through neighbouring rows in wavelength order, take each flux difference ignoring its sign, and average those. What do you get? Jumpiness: 0.50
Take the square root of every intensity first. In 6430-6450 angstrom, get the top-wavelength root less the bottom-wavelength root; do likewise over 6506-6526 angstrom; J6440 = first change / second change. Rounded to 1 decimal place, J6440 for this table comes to 1.2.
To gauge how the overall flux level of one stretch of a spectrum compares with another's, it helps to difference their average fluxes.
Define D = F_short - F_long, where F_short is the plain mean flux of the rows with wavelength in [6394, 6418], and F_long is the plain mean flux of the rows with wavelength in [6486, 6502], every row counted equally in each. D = 1.0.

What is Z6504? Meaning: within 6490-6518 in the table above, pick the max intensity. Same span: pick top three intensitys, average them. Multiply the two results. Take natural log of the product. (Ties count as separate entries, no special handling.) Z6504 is 4.88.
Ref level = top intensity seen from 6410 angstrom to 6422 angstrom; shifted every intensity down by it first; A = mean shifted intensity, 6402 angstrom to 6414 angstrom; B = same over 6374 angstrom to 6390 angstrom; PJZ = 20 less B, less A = 19.6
